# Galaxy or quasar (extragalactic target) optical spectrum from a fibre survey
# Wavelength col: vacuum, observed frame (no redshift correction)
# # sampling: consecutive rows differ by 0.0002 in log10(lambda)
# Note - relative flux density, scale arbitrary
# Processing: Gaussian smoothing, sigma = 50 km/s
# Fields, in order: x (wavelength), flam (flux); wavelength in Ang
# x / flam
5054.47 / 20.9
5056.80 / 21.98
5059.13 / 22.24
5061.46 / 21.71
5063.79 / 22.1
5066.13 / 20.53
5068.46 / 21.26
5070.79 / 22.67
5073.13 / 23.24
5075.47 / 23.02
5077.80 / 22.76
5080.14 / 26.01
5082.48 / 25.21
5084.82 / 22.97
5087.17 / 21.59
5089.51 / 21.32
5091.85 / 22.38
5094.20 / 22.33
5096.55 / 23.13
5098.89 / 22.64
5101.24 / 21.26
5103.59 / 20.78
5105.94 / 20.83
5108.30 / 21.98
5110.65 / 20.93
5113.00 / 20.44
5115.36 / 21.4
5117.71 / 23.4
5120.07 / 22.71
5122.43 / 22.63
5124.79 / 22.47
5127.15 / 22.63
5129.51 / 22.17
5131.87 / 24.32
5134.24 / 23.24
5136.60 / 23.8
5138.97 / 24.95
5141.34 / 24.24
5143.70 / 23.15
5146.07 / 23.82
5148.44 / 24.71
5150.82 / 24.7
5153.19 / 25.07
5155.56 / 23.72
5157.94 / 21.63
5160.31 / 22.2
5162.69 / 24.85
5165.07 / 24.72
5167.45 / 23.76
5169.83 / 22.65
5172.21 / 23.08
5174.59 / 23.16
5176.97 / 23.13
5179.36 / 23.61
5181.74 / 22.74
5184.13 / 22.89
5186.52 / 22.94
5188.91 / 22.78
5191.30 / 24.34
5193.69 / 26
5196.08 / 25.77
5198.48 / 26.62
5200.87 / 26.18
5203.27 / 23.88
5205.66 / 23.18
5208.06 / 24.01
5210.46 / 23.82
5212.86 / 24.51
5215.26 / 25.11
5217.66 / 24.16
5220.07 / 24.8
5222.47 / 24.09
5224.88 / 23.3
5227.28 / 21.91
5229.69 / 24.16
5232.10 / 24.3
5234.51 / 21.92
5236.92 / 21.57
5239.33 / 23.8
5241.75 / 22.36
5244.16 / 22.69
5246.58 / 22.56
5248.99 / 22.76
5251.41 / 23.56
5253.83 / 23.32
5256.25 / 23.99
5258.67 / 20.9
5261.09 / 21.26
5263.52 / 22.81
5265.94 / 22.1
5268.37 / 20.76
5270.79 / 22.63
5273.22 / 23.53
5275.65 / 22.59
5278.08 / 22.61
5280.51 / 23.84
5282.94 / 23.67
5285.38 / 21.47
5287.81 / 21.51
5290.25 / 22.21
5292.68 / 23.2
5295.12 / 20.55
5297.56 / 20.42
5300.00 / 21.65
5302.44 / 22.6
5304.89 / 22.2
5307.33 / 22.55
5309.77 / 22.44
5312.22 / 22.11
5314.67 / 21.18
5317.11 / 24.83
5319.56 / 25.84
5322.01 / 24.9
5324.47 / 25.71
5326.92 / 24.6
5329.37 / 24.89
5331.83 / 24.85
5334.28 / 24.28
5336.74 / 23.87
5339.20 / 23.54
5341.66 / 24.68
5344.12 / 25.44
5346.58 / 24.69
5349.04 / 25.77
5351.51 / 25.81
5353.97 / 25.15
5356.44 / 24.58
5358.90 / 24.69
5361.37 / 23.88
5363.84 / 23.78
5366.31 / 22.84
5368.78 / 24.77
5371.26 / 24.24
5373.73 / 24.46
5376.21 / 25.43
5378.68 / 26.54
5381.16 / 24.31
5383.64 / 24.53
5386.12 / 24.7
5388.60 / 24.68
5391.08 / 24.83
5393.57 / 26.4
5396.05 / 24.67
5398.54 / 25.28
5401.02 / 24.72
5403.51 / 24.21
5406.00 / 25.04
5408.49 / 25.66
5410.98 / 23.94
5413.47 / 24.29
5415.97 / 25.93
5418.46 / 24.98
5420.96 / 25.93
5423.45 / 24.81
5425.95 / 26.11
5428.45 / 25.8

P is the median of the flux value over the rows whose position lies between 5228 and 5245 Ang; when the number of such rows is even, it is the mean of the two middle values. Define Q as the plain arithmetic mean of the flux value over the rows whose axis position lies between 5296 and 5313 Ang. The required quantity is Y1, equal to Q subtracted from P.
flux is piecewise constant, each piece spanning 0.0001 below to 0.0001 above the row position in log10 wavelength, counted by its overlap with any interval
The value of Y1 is 0.7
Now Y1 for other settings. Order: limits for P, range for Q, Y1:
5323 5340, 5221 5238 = 1.6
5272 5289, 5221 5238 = -0.4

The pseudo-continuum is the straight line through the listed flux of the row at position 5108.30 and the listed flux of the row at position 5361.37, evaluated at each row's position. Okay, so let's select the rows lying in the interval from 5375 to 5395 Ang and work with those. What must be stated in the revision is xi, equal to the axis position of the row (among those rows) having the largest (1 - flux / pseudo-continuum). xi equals 5381.16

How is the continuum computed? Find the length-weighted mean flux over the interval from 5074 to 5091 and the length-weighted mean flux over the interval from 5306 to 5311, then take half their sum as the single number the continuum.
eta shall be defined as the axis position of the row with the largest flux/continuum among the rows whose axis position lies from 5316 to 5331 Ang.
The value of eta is 5319.56 Ang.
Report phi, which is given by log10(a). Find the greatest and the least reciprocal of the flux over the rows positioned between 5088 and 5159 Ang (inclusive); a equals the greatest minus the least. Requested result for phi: -2.04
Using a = 0.009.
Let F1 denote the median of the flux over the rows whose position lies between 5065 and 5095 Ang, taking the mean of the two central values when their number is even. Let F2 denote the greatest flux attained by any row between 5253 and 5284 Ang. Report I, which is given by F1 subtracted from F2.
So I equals 1.3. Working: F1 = 22.7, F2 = 23.99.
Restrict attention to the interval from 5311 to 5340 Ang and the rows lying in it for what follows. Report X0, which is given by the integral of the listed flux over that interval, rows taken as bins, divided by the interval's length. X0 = 24.2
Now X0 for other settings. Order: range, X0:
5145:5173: 23.7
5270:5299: 22.3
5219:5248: 23.1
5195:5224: 24.7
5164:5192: 23.3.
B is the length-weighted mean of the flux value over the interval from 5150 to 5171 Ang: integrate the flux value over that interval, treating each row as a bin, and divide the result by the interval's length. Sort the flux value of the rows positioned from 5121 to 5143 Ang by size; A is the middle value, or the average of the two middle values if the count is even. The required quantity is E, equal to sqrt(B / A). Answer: 1.01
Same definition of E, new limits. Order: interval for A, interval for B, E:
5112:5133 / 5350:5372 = 1.04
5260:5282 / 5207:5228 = 1.03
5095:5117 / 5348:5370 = 1.08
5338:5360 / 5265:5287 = 0.96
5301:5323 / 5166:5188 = 1.01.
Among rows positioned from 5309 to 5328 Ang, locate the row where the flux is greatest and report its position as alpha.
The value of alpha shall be 5319.56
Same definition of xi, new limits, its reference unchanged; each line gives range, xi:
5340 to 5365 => 5363.84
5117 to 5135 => 5129.51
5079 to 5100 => 5089.51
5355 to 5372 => 5366.31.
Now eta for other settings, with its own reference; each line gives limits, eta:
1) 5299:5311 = 5302.44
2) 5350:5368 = 5351.51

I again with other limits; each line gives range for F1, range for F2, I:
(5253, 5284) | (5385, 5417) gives 3.8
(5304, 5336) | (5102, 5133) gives -0.3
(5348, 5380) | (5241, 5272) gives -0.7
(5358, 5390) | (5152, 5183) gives 0.5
